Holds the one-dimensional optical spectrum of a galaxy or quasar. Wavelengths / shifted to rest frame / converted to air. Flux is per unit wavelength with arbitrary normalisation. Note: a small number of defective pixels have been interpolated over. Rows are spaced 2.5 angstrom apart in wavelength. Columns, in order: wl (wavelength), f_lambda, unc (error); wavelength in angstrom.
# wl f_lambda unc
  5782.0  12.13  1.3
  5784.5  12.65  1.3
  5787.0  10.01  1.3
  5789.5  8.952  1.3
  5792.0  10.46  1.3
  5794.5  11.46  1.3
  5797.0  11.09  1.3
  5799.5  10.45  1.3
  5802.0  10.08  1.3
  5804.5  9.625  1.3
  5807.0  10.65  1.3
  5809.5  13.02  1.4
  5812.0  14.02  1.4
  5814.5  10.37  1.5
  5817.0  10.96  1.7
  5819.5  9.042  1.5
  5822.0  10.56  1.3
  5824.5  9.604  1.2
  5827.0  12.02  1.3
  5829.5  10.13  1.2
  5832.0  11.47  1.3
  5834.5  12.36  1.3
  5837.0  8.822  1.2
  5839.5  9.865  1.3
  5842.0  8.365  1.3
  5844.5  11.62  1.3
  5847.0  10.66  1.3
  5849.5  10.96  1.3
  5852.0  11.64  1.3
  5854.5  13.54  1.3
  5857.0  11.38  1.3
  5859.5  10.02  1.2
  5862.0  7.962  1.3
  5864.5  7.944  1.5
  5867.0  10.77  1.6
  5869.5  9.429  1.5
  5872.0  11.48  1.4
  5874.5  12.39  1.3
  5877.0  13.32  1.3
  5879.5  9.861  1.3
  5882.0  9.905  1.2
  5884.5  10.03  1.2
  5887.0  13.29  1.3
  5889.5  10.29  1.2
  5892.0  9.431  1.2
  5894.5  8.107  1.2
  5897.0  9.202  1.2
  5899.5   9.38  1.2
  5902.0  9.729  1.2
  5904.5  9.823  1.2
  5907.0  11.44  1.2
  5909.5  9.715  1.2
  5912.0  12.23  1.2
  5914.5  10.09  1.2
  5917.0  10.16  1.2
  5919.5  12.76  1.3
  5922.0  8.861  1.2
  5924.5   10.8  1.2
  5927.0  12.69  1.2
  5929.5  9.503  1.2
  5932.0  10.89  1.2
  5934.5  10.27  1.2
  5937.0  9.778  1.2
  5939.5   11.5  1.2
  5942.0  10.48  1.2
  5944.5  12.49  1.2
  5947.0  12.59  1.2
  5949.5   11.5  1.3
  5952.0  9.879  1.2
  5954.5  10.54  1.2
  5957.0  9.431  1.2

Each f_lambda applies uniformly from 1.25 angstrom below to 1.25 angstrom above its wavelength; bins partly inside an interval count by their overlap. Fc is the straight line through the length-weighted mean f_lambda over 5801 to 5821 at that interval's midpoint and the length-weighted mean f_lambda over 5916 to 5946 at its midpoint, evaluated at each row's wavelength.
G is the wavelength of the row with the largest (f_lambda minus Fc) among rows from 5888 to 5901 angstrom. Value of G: 5889.5 angstrom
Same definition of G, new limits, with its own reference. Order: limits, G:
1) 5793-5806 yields 5794.5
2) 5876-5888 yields 5877.0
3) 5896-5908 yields 5907.0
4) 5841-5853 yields 5852.0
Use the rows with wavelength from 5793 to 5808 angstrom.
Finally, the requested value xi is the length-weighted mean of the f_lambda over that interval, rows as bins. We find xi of 10.6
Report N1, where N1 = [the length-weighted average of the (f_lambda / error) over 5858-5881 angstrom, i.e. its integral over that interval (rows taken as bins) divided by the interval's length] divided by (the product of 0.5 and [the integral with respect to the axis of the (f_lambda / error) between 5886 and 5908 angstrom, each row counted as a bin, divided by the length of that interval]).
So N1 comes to 1.84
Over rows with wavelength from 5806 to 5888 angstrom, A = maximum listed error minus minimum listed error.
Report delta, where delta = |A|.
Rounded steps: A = 0.50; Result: 0.50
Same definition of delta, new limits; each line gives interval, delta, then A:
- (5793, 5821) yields 0.40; 0.40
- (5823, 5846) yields 0.10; 0.10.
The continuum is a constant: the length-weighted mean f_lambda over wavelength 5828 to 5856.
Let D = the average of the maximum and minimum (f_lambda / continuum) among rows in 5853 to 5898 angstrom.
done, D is 0.99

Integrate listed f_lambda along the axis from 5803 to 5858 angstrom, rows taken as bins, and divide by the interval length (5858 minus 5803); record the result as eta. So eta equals 10.9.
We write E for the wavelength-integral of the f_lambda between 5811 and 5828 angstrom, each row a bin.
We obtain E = 185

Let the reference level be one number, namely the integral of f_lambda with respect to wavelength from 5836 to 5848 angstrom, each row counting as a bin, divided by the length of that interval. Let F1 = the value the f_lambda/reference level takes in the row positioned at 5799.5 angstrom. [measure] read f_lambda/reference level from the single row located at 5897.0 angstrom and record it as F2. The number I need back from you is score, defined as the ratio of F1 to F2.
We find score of 1.14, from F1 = 1.06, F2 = 0.93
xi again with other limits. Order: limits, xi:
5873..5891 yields 11.3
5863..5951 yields 10.6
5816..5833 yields 10.5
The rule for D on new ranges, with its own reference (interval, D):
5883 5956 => 0.98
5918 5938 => 0.99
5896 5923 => 0.99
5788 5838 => 1.05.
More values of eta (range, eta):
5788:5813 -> 10.9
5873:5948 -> 10.7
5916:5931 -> 10.8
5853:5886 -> 10.6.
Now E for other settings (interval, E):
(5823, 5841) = 190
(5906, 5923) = 183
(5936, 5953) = 191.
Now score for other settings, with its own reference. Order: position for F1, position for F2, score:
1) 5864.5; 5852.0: 0.68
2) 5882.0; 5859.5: 0.99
